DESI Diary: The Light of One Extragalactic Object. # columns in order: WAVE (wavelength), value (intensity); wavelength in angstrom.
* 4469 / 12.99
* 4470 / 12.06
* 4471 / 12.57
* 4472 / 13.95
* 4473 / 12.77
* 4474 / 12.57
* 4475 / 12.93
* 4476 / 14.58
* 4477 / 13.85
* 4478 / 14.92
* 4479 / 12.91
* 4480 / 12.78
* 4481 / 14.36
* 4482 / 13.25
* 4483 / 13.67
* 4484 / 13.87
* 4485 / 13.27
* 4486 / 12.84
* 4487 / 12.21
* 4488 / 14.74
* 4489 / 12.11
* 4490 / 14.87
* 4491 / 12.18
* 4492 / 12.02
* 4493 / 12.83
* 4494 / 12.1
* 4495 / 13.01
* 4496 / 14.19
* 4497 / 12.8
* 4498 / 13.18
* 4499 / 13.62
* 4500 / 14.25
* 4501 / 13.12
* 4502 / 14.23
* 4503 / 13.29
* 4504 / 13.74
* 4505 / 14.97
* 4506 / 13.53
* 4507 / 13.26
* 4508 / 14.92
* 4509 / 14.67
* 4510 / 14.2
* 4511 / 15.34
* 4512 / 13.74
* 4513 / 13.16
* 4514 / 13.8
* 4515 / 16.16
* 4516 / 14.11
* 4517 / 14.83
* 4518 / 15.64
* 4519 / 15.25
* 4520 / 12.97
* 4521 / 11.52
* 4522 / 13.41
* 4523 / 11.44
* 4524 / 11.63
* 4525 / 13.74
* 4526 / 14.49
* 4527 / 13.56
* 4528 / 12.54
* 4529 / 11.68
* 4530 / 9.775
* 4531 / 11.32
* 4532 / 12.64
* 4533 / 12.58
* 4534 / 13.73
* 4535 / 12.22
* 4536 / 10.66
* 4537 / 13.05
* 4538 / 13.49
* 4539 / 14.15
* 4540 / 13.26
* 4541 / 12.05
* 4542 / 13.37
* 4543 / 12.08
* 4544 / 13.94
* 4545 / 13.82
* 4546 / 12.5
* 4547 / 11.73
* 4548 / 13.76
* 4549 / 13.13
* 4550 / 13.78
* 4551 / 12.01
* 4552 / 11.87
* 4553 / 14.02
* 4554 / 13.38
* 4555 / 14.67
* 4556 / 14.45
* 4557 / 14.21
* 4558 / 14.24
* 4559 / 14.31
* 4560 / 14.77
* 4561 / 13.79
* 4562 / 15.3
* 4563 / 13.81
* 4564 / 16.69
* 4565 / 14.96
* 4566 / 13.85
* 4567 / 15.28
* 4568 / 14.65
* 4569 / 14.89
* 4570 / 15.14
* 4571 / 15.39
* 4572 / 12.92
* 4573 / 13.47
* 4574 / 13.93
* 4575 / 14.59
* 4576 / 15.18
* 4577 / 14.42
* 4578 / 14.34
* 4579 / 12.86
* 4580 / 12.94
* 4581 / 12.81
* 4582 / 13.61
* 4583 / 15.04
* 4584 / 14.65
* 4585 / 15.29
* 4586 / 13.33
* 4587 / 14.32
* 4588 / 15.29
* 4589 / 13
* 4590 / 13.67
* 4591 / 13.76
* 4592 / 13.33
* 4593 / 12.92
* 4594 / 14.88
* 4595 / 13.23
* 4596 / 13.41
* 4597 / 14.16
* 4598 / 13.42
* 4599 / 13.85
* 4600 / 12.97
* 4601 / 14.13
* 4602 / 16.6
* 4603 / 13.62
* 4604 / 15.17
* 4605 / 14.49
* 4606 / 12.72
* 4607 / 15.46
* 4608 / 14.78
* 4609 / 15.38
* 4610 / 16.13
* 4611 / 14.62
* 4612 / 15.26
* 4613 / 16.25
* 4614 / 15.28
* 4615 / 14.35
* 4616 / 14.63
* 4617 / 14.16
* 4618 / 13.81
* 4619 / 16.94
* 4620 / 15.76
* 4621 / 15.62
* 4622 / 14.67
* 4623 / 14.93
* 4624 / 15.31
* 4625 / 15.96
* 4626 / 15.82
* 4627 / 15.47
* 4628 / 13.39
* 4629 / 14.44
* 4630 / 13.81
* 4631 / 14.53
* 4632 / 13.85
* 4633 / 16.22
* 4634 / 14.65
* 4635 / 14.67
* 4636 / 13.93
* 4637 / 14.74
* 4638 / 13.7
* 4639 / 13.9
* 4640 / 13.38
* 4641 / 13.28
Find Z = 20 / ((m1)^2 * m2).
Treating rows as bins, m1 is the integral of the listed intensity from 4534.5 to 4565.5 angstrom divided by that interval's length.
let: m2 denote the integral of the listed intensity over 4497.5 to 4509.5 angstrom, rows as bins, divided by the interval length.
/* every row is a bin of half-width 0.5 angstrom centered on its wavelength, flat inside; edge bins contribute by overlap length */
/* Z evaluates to 0.0079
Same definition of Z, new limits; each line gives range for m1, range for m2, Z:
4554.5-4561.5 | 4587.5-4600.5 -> 0.0071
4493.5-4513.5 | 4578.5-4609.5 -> 0.0075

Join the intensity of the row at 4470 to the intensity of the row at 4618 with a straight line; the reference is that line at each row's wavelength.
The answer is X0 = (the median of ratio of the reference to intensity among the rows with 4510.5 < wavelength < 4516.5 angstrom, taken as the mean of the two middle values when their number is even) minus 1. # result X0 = -0.10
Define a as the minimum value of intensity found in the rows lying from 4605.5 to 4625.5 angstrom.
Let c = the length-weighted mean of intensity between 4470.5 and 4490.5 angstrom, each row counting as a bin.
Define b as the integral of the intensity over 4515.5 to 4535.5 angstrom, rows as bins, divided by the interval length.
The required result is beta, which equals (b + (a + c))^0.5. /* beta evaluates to 6.25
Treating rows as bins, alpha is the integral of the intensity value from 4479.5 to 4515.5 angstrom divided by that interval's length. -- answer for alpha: 13.6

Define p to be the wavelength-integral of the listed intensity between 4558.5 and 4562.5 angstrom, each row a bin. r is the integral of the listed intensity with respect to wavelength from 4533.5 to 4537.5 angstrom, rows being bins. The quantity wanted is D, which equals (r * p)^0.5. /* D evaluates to 53.7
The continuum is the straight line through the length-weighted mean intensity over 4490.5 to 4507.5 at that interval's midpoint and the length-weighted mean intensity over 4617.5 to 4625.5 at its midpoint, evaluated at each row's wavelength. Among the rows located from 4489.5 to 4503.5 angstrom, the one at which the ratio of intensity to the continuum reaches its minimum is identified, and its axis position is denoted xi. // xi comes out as 4492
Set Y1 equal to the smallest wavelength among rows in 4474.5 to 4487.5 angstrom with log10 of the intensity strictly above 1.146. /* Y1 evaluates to 4476 angstrom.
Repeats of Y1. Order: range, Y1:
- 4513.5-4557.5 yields 4515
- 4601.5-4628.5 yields 4602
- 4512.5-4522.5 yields 4515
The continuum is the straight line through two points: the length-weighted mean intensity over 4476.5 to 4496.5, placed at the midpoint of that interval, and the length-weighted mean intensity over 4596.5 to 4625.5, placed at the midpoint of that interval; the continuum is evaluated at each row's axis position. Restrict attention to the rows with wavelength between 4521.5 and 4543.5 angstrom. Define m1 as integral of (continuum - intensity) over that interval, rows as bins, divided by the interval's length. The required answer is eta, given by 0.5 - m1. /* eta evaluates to -0.78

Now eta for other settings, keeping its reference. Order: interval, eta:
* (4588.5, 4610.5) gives -0.06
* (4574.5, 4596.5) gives -0.08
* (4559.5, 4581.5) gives 0.52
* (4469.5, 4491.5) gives 0.61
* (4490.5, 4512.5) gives 0.61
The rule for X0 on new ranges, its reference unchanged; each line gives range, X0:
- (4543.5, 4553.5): -0.03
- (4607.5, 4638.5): -0.06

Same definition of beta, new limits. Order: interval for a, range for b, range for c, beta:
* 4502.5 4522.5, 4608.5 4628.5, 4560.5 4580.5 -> 6.41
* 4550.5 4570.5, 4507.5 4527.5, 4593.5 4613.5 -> 6.35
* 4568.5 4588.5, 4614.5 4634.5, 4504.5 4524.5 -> 6.45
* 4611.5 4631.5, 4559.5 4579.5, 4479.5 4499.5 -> 6.41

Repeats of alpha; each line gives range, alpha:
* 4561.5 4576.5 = 14.7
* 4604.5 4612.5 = 14.9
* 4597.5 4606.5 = 14.1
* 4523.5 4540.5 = 12.6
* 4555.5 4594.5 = 14.3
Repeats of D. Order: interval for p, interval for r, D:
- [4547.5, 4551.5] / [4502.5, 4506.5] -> 54.1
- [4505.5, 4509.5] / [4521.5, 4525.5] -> 53.2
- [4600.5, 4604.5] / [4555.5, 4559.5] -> 58.4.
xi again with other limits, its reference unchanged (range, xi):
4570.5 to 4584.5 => 4581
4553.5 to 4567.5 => 4554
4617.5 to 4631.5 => 4628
